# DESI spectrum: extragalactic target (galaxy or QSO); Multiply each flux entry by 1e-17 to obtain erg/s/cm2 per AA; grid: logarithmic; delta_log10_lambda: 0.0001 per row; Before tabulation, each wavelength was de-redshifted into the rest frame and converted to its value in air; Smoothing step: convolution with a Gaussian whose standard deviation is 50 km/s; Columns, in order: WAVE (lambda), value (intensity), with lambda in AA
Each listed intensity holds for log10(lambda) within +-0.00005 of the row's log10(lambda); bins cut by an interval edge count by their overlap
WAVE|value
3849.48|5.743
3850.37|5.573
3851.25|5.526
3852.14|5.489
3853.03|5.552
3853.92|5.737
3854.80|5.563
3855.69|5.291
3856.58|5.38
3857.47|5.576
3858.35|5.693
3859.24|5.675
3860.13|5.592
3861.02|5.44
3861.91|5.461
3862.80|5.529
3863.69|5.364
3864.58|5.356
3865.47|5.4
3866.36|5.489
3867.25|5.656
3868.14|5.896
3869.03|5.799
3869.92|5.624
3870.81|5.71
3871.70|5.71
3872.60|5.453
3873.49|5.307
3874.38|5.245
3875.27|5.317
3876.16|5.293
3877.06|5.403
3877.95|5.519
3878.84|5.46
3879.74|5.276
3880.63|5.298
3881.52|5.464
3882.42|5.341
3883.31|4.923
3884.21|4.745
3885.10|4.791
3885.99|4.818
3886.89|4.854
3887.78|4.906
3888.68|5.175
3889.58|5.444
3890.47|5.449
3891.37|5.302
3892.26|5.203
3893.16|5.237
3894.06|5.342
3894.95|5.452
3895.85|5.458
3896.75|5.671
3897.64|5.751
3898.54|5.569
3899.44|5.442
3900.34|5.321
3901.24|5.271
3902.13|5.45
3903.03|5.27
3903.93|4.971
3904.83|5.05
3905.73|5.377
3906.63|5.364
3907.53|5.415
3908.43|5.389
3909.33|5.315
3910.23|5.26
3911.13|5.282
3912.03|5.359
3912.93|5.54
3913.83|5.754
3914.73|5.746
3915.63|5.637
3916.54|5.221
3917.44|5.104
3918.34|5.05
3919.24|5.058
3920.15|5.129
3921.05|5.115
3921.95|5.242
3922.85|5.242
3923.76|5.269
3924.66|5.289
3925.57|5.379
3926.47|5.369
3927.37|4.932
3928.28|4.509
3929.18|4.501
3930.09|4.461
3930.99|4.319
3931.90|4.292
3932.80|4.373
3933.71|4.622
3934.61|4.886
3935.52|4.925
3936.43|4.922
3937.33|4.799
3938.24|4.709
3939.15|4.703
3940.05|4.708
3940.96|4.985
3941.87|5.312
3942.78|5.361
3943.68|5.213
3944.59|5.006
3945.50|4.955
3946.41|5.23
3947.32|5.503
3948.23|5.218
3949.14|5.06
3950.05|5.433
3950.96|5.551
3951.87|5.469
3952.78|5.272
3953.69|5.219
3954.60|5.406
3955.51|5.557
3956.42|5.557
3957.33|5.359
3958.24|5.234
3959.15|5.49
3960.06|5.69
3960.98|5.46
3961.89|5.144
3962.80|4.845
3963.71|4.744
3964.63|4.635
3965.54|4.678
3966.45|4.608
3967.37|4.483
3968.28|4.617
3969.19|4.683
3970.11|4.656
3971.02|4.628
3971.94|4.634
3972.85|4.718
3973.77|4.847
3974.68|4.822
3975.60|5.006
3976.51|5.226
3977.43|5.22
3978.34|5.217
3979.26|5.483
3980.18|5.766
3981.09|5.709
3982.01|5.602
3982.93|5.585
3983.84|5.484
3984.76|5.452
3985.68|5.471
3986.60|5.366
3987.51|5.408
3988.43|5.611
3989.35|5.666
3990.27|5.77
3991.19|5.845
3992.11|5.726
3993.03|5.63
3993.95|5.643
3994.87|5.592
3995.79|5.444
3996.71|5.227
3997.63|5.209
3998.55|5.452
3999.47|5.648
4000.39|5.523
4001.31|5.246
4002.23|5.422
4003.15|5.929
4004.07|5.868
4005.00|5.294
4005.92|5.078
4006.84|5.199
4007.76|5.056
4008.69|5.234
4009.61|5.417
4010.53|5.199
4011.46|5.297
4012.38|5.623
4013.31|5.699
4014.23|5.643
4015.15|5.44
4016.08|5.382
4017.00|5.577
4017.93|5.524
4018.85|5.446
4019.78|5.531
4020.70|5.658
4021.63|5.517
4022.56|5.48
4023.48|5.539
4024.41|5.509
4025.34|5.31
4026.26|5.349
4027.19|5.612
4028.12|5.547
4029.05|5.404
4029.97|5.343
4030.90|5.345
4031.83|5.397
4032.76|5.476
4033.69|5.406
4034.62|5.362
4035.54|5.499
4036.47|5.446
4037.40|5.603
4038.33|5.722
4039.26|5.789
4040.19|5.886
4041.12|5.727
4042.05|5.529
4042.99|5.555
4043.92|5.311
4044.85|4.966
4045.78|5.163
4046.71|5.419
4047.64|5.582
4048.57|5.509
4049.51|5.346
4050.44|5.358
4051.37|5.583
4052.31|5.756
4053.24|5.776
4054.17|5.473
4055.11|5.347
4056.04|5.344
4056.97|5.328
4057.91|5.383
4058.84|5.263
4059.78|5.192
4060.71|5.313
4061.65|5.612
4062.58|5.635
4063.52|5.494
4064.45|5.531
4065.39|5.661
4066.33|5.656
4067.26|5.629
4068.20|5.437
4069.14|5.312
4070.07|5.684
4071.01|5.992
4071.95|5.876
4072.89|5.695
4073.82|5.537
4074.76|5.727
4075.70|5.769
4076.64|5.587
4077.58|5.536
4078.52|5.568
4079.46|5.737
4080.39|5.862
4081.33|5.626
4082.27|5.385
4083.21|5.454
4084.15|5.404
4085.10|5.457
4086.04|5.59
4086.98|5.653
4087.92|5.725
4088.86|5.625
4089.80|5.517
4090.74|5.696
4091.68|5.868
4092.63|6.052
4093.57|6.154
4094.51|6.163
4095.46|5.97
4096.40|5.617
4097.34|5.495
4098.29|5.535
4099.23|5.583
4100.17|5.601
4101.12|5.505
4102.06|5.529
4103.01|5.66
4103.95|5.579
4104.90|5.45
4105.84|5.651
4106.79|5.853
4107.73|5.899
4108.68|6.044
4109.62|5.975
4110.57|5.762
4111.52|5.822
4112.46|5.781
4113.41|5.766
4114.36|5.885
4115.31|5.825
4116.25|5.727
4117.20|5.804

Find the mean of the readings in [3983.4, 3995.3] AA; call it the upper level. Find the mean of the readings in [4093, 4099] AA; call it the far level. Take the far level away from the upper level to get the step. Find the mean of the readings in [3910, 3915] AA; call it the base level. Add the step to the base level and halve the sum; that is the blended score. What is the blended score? 2.63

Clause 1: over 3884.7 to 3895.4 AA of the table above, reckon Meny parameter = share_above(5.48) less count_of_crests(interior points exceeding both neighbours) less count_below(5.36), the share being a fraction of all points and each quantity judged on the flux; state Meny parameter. -10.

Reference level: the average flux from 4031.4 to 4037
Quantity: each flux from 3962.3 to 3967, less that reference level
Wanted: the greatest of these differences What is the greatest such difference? -0.59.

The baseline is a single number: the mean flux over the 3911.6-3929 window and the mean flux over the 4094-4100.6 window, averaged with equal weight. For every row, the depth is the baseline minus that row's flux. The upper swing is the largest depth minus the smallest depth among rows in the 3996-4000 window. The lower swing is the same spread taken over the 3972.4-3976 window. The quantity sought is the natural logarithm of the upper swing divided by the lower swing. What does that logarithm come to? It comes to 0.4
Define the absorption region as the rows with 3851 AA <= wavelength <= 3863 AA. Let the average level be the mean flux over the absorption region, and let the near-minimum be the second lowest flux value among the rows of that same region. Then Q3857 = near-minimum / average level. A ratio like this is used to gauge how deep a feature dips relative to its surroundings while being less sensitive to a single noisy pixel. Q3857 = 0.972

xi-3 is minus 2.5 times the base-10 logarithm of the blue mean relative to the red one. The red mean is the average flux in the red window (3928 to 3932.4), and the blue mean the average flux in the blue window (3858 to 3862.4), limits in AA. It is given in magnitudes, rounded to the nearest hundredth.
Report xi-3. -0.25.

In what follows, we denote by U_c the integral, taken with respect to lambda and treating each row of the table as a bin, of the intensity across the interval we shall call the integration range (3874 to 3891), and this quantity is 88.3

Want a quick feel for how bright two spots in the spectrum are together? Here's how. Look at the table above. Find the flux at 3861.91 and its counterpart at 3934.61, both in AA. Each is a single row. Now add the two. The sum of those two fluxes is 10.3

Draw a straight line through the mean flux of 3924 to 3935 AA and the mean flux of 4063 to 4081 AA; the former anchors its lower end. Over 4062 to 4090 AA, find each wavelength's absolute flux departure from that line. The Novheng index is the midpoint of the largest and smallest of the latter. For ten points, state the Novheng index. 0.18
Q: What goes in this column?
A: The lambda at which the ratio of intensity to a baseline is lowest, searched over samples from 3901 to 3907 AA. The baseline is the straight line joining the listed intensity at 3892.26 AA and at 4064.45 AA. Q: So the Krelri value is 3903.93 AA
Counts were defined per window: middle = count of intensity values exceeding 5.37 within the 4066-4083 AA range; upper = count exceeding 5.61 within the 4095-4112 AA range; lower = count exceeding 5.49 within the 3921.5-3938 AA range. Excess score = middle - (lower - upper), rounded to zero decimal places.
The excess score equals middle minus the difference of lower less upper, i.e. 27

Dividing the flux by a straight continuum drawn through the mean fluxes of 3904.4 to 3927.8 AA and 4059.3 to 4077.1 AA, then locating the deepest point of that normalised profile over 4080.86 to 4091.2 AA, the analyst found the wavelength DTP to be 4082.27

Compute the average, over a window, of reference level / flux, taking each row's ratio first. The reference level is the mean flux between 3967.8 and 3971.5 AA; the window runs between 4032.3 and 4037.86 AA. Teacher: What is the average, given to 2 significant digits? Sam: 0.85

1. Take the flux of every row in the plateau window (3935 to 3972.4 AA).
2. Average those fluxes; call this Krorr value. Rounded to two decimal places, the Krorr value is 5.06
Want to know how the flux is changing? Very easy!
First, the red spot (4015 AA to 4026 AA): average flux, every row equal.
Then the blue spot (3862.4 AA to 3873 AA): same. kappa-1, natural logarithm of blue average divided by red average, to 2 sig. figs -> 0.016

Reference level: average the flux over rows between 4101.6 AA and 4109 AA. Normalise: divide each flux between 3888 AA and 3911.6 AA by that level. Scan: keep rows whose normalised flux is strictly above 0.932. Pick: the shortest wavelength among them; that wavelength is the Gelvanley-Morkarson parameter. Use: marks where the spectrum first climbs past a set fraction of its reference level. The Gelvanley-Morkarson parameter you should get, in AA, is 3889.58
